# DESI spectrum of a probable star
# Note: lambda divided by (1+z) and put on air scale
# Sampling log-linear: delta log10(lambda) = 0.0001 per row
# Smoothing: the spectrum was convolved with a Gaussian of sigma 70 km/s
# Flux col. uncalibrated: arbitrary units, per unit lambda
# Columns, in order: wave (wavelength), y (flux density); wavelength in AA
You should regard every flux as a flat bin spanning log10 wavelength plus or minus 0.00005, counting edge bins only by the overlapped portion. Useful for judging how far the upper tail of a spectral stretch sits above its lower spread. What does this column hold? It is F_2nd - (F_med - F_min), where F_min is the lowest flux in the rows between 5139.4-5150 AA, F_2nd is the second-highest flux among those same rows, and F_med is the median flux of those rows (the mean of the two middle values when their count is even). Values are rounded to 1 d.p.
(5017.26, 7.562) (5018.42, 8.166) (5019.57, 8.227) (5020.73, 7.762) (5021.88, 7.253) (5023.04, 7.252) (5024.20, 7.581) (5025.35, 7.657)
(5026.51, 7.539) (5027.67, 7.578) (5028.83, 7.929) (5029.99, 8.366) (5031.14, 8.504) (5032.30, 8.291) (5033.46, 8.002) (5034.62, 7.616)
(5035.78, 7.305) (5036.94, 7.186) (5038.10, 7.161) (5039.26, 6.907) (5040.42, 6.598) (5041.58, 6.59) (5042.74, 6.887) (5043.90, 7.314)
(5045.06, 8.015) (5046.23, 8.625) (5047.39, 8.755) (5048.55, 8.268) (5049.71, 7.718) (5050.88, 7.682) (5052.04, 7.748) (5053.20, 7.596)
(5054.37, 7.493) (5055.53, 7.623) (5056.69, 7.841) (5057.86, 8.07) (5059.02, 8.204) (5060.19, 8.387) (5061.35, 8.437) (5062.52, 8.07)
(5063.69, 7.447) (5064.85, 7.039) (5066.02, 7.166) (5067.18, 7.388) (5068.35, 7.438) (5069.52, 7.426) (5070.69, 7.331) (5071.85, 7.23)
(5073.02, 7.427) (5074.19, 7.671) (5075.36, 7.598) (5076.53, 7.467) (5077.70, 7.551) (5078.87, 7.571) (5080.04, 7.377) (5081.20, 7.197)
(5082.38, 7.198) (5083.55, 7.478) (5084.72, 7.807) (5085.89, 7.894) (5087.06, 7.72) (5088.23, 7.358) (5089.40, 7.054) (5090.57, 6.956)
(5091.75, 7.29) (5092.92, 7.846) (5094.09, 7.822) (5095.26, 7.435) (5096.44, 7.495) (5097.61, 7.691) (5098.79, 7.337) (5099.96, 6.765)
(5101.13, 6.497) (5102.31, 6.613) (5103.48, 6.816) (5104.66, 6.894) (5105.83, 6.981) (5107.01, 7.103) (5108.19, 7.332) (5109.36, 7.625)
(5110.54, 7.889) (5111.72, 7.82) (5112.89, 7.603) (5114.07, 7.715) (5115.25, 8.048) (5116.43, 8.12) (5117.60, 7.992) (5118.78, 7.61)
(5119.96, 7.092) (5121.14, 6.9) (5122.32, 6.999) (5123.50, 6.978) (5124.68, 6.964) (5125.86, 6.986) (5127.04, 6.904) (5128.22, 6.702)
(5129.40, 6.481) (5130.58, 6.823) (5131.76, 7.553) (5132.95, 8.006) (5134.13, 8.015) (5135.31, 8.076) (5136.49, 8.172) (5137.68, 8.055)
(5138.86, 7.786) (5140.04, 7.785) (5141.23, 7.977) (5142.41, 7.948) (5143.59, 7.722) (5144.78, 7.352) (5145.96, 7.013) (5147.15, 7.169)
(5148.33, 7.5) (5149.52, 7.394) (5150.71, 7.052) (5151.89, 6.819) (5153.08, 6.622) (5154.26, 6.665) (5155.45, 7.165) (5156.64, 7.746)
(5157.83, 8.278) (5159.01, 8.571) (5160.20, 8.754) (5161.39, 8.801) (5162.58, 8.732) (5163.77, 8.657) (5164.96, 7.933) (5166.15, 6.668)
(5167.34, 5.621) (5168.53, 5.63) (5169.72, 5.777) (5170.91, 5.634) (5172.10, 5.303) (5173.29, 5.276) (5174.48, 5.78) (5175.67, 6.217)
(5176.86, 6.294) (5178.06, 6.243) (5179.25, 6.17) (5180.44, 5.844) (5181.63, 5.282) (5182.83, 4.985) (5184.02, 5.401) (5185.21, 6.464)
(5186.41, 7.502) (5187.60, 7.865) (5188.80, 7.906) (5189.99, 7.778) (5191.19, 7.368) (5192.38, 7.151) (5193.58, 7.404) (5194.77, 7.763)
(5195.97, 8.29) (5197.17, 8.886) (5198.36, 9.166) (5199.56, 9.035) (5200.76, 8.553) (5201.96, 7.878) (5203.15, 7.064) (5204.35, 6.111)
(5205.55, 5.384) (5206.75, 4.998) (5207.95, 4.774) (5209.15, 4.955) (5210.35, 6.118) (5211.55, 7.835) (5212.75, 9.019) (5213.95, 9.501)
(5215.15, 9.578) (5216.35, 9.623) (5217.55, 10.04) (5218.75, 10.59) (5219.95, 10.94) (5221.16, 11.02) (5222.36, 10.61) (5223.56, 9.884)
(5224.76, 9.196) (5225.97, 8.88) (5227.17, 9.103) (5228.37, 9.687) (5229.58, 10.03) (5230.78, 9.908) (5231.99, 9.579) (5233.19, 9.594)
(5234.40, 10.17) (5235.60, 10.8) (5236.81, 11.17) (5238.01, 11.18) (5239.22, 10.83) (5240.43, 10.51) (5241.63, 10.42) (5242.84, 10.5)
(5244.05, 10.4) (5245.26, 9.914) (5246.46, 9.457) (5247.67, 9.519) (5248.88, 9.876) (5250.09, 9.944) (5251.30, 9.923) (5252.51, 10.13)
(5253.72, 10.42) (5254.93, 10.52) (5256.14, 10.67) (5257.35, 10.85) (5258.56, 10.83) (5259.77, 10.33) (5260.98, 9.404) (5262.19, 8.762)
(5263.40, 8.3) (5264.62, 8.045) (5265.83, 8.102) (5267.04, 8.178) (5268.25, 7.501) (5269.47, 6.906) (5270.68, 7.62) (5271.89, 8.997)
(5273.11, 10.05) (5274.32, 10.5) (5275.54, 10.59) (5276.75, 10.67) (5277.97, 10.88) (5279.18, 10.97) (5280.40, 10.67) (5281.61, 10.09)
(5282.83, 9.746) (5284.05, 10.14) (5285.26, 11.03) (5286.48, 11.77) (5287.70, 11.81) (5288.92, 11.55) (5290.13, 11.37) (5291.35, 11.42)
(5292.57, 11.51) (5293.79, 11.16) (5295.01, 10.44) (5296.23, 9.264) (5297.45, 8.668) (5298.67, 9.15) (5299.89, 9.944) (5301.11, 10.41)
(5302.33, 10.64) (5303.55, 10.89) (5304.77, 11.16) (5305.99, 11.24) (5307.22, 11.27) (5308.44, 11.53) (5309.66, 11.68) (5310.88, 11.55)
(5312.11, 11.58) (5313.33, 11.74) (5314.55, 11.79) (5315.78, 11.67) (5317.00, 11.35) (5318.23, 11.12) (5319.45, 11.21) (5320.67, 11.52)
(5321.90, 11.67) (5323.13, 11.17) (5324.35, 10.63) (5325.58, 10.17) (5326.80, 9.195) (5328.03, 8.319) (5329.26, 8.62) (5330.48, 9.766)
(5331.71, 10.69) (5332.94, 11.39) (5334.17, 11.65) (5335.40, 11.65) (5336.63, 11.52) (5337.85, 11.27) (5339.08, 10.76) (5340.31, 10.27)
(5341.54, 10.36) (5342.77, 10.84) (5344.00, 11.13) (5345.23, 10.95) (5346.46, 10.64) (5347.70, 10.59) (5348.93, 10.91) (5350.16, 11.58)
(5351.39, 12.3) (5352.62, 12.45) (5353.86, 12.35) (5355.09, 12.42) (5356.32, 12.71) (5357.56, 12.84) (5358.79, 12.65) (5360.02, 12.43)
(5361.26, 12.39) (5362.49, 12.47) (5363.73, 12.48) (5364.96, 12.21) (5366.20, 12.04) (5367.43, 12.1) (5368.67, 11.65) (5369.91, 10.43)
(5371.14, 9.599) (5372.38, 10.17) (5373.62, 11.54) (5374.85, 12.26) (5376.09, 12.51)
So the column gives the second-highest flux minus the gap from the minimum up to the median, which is 7.5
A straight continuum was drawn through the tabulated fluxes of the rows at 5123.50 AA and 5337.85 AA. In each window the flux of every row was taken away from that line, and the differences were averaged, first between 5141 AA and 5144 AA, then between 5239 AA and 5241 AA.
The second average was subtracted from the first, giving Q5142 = 0.8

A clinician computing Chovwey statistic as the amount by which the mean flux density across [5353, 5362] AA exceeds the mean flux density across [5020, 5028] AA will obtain 5.0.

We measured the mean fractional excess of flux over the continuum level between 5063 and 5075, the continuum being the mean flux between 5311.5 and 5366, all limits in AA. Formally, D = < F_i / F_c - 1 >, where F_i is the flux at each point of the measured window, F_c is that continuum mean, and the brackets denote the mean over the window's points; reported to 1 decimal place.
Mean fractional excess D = -0.3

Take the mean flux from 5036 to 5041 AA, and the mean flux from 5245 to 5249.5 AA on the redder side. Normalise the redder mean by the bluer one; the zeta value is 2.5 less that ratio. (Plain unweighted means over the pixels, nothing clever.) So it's 1.11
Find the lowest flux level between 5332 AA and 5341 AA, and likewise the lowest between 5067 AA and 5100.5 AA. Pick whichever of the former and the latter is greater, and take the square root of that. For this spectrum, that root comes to 3.2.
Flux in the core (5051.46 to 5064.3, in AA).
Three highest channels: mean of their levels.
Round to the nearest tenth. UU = 8.3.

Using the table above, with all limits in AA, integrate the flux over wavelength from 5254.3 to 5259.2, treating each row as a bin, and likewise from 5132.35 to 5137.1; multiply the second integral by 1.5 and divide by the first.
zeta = 1.1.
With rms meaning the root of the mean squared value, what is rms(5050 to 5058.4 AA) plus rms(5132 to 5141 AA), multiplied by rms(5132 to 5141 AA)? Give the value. 125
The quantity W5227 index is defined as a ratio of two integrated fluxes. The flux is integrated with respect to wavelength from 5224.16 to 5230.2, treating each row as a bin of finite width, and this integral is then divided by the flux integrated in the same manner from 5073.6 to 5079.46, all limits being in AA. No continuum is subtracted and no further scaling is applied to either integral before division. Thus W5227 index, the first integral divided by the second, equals 1.28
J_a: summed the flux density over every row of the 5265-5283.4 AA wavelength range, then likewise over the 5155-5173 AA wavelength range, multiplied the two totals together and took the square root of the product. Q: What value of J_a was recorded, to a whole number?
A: 124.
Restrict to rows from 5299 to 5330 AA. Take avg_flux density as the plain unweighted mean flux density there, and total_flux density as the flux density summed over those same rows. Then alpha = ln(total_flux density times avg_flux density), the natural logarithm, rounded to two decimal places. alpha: 7.99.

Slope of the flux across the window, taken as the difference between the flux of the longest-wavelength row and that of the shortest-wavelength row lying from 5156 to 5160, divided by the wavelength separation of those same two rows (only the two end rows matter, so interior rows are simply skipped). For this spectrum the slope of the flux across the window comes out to 0.3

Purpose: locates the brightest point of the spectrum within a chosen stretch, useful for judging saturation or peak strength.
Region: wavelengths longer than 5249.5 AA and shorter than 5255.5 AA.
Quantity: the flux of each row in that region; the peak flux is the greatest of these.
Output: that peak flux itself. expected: 10.52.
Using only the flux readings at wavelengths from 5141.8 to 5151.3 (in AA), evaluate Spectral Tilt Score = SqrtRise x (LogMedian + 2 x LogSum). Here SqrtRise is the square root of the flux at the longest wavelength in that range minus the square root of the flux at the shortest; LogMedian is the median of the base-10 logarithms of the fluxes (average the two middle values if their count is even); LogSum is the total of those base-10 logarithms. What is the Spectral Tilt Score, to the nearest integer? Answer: -2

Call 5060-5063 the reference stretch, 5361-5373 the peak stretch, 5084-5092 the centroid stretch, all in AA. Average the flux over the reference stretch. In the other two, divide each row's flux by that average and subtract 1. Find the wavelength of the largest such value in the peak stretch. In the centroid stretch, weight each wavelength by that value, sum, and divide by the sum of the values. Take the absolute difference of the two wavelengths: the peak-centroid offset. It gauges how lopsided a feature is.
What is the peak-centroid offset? 274.7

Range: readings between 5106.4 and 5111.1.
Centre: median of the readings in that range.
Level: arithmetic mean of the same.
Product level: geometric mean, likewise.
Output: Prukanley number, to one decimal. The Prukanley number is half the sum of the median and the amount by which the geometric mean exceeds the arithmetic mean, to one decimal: 3.7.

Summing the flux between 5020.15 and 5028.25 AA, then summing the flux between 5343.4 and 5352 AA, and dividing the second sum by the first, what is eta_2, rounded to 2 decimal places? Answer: 1.48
